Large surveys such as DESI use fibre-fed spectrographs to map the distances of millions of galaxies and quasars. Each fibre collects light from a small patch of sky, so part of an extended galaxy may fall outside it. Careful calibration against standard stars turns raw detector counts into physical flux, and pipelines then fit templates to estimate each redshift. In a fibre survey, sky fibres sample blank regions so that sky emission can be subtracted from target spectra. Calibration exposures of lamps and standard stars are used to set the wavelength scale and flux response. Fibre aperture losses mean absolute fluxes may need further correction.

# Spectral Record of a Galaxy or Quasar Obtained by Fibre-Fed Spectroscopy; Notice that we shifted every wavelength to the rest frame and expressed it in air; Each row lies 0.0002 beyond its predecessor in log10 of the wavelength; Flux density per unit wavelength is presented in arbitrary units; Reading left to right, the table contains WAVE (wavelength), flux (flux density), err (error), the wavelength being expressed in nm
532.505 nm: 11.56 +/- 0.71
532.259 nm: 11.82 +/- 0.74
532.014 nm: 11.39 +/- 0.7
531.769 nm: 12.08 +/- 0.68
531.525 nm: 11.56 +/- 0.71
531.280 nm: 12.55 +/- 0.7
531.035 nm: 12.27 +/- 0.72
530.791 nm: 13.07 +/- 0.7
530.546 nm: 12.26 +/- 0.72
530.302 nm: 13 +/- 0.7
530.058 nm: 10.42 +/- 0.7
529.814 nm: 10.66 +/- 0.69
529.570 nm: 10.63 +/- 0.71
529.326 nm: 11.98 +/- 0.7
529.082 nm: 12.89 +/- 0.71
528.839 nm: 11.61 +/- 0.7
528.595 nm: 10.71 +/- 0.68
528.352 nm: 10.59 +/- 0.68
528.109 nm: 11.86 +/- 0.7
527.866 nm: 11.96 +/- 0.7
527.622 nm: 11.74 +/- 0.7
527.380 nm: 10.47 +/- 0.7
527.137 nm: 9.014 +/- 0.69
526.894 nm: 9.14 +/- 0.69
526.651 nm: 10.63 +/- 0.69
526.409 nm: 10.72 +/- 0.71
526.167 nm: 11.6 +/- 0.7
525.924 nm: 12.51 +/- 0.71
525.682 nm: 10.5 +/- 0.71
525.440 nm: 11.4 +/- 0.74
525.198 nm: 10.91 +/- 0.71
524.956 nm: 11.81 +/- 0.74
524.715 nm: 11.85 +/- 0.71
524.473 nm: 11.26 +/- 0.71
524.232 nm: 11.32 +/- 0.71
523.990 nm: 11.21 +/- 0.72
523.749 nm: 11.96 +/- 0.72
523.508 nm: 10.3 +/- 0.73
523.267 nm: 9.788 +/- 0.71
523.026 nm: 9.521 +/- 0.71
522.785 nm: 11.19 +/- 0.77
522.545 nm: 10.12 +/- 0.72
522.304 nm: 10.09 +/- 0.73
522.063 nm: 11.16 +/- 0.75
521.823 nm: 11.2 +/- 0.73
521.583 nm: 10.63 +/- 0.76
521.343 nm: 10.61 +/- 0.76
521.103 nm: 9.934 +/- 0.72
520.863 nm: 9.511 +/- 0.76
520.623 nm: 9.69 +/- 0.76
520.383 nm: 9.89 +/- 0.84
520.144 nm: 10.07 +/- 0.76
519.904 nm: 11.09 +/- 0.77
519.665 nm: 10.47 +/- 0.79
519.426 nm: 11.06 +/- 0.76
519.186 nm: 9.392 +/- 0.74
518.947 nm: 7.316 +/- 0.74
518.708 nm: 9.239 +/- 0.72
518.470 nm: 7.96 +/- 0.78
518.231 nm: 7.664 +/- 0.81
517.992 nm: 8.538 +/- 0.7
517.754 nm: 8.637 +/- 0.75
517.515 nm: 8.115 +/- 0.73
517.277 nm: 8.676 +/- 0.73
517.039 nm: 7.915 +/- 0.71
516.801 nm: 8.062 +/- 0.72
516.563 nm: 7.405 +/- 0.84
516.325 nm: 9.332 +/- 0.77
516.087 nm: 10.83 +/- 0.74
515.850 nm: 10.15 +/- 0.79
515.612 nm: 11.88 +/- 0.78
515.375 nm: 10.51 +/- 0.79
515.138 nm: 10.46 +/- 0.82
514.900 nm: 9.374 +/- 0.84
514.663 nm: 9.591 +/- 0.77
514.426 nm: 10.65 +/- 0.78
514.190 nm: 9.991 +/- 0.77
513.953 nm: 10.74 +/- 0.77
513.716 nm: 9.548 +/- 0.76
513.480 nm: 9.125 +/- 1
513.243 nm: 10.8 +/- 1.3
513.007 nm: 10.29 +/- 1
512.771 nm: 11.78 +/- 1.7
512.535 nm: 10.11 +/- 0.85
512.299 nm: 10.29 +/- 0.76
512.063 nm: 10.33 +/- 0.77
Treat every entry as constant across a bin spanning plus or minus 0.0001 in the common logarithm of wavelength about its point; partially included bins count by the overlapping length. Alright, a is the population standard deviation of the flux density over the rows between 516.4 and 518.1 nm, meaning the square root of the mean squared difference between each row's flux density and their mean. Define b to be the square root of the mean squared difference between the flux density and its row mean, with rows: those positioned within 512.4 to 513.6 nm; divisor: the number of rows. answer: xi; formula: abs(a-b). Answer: 0.44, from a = 0.43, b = 0.87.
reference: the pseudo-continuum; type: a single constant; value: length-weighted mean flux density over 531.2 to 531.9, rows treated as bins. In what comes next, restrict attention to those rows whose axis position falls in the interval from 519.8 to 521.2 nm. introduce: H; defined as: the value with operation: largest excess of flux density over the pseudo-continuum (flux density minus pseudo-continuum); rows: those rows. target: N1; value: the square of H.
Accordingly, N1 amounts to 0.9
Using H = -0.94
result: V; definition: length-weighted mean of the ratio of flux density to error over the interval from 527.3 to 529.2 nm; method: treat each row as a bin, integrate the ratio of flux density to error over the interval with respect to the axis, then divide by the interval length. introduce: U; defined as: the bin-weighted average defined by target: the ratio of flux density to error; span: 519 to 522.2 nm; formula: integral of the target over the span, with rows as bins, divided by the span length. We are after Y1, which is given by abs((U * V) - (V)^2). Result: 49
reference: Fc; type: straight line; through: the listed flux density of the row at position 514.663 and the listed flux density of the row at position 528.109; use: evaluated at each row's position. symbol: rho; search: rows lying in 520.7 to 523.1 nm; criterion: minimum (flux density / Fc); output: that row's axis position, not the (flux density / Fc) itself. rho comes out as 523.026 nm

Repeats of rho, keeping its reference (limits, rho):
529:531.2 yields 530.058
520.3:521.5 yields 520.863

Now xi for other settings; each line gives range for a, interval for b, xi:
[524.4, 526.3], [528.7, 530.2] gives 0.31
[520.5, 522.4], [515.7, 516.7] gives 0.68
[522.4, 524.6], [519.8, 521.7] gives 0.27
